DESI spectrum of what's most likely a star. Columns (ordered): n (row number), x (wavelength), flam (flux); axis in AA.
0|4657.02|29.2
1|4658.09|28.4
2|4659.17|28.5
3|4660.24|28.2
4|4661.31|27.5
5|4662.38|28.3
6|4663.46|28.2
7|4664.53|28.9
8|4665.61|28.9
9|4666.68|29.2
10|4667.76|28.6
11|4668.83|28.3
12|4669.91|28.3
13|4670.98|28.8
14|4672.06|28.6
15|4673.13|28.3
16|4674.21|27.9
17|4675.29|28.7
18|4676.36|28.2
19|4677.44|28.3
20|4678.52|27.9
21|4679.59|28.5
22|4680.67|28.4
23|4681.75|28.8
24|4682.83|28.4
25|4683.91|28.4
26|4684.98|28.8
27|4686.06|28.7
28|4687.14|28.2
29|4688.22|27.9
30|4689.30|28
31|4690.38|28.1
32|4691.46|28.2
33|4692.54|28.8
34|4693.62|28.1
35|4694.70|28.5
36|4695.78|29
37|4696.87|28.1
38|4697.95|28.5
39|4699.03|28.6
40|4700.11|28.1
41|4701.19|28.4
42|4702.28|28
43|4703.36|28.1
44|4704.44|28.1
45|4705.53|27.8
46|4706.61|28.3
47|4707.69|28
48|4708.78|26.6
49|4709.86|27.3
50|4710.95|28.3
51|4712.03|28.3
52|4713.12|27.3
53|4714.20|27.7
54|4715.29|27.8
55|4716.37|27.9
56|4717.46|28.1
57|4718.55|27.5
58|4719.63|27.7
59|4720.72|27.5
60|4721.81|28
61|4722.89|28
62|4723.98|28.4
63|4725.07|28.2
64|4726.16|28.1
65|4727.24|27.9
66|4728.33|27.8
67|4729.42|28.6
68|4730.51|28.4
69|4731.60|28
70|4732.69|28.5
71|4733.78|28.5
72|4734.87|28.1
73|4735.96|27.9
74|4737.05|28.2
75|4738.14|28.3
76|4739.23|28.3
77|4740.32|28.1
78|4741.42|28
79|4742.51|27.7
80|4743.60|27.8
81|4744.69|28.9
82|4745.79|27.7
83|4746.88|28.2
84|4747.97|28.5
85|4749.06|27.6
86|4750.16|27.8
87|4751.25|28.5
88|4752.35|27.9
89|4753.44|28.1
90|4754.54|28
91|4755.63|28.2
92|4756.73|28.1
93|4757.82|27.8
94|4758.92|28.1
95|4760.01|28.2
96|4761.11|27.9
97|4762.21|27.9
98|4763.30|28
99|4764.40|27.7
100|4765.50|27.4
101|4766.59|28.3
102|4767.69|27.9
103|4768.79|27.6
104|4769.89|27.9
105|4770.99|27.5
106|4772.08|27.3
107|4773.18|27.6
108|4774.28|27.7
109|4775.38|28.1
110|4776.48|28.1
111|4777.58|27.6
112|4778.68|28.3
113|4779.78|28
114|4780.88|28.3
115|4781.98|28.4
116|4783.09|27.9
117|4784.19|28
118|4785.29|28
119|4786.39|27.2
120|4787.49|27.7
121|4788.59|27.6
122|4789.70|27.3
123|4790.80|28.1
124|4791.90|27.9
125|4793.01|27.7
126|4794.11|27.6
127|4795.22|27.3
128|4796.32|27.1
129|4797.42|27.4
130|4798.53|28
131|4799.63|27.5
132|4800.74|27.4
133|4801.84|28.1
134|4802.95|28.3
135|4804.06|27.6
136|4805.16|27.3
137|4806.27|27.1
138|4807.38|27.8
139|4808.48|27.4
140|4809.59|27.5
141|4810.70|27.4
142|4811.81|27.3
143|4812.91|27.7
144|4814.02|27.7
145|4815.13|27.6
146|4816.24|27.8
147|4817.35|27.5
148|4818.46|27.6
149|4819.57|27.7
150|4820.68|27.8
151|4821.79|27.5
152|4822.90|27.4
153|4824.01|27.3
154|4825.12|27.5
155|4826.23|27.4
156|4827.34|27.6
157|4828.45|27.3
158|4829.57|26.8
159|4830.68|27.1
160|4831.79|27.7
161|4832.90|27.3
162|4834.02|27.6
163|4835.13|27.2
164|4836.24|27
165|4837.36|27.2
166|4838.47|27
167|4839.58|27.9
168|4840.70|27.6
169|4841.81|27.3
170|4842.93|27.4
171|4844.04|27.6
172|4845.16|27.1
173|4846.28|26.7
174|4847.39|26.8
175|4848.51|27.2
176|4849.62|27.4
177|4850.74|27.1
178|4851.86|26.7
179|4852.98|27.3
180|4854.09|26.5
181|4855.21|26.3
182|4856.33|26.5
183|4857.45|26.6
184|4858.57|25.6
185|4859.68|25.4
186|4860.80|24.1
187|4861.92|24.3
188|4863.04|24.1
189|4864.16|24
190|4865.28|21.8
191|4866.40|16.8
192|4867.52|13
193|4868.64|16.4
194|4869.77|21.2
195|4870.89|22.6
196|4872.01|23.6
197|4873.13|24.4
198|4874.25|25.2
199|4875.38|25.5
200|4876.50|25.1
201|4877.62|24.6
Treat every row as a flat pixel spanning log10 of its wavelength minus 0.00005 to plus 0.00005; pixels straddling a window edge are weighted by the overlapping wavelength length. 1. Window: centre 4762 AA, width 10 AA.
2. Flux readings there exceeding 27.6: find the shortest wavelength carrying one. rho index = 4757.82 AA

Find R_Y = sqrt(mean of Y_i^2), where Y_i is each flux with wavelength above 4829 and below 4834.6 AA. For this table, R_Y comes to 27.3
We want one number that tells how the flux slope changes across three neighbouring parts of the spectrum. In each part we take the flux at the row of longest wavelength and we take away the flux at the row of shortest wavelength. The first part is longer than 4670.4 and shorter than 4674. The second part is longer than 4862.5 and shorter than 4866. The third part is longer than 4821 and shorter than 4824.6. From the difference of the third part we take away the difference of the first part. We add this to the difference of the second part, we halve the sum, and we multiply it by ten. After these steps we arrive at -10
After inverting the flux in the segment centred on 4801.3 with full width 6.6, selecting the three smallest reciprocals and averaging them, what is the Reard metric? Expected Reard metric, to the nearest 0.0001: 0.0355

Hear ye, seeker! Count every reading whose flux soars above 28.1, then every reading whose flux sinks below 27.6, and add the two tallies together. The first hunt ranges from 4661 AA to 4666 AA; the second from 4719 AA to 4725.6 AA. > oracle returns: 5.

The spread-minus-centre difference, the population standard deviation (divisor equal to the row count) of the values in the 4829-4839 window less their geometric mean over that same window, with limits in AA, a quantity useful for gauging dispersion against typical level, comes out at -26.9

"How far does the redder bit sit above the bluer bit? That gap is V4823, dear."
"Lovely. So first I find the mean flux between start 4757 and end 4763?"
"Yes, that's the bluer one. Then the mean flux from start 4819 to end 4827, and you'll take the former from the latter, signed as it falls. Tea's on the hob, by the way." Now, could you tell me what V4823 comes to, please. -0.5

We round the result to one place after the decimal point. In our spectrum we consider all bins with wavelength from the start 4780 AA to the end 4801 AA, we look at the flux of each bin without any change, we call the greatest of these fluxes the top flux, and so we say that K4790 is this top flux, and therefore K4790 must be 28.4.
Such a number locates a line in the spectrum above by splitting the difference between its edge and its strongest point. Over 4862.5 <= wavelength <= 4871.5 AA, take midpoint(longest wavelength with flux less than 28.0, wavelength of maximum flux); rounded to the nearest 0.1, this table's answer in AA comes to 4867.0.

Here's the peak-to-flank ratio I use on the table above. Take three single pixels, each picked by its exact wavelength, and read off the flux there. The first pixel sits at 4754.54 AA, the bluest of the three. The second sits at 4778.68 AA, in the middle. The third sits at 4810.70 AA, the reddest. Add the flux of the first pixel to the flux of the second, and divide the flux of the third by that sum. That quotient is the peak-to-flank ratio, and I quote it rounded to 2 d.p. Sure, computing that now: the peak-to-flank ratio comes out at 0.49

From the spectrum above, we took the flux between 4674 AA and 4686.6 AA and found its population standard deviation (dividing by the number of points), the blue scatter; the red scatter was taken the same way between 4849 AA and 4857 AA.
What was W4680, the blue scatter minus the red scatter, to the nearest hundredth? -0.11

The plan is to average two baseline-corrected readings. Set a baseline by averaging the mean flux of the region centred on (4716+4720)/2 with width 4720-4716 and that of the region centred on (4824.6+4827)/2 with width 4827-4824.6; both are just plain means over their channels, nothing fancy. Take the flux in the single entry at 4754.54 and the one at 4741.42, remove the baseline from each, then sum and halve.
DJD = 0.4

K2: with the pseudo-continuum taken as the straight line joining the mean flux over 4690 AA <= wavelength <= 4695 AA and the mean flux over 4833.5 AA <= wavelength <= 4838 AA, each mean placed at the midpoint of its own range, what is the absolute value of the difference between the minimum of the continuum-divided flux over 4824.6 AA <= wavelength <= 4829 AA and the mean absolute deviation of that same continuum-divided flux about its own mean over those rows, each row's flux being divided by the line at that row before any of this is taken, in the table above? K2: 0.996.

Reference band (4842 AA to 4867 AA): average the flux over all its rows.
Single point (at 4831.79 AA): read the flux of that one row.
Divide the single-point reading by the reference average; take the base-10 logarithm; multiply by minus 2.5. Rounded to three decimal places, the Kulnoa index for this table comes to -0.085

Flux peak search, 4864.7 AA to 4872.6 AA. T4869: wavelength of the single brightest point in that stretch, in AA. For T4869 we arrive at 4872.01 AA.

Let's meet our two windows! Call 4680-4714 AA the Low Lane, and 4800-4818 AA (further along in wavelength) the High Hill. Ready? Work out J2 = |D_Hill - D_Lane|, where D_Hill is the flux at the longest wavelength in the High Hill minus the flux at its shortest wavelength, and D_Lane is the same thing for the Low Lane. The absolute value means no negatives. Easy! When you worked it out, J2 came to 1.2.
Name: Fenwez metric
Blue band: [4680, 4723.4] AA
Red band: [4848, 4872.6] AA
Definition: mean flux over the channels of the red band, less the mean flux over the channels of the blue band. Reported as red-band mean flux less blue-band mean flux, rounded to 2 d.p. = -4.27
